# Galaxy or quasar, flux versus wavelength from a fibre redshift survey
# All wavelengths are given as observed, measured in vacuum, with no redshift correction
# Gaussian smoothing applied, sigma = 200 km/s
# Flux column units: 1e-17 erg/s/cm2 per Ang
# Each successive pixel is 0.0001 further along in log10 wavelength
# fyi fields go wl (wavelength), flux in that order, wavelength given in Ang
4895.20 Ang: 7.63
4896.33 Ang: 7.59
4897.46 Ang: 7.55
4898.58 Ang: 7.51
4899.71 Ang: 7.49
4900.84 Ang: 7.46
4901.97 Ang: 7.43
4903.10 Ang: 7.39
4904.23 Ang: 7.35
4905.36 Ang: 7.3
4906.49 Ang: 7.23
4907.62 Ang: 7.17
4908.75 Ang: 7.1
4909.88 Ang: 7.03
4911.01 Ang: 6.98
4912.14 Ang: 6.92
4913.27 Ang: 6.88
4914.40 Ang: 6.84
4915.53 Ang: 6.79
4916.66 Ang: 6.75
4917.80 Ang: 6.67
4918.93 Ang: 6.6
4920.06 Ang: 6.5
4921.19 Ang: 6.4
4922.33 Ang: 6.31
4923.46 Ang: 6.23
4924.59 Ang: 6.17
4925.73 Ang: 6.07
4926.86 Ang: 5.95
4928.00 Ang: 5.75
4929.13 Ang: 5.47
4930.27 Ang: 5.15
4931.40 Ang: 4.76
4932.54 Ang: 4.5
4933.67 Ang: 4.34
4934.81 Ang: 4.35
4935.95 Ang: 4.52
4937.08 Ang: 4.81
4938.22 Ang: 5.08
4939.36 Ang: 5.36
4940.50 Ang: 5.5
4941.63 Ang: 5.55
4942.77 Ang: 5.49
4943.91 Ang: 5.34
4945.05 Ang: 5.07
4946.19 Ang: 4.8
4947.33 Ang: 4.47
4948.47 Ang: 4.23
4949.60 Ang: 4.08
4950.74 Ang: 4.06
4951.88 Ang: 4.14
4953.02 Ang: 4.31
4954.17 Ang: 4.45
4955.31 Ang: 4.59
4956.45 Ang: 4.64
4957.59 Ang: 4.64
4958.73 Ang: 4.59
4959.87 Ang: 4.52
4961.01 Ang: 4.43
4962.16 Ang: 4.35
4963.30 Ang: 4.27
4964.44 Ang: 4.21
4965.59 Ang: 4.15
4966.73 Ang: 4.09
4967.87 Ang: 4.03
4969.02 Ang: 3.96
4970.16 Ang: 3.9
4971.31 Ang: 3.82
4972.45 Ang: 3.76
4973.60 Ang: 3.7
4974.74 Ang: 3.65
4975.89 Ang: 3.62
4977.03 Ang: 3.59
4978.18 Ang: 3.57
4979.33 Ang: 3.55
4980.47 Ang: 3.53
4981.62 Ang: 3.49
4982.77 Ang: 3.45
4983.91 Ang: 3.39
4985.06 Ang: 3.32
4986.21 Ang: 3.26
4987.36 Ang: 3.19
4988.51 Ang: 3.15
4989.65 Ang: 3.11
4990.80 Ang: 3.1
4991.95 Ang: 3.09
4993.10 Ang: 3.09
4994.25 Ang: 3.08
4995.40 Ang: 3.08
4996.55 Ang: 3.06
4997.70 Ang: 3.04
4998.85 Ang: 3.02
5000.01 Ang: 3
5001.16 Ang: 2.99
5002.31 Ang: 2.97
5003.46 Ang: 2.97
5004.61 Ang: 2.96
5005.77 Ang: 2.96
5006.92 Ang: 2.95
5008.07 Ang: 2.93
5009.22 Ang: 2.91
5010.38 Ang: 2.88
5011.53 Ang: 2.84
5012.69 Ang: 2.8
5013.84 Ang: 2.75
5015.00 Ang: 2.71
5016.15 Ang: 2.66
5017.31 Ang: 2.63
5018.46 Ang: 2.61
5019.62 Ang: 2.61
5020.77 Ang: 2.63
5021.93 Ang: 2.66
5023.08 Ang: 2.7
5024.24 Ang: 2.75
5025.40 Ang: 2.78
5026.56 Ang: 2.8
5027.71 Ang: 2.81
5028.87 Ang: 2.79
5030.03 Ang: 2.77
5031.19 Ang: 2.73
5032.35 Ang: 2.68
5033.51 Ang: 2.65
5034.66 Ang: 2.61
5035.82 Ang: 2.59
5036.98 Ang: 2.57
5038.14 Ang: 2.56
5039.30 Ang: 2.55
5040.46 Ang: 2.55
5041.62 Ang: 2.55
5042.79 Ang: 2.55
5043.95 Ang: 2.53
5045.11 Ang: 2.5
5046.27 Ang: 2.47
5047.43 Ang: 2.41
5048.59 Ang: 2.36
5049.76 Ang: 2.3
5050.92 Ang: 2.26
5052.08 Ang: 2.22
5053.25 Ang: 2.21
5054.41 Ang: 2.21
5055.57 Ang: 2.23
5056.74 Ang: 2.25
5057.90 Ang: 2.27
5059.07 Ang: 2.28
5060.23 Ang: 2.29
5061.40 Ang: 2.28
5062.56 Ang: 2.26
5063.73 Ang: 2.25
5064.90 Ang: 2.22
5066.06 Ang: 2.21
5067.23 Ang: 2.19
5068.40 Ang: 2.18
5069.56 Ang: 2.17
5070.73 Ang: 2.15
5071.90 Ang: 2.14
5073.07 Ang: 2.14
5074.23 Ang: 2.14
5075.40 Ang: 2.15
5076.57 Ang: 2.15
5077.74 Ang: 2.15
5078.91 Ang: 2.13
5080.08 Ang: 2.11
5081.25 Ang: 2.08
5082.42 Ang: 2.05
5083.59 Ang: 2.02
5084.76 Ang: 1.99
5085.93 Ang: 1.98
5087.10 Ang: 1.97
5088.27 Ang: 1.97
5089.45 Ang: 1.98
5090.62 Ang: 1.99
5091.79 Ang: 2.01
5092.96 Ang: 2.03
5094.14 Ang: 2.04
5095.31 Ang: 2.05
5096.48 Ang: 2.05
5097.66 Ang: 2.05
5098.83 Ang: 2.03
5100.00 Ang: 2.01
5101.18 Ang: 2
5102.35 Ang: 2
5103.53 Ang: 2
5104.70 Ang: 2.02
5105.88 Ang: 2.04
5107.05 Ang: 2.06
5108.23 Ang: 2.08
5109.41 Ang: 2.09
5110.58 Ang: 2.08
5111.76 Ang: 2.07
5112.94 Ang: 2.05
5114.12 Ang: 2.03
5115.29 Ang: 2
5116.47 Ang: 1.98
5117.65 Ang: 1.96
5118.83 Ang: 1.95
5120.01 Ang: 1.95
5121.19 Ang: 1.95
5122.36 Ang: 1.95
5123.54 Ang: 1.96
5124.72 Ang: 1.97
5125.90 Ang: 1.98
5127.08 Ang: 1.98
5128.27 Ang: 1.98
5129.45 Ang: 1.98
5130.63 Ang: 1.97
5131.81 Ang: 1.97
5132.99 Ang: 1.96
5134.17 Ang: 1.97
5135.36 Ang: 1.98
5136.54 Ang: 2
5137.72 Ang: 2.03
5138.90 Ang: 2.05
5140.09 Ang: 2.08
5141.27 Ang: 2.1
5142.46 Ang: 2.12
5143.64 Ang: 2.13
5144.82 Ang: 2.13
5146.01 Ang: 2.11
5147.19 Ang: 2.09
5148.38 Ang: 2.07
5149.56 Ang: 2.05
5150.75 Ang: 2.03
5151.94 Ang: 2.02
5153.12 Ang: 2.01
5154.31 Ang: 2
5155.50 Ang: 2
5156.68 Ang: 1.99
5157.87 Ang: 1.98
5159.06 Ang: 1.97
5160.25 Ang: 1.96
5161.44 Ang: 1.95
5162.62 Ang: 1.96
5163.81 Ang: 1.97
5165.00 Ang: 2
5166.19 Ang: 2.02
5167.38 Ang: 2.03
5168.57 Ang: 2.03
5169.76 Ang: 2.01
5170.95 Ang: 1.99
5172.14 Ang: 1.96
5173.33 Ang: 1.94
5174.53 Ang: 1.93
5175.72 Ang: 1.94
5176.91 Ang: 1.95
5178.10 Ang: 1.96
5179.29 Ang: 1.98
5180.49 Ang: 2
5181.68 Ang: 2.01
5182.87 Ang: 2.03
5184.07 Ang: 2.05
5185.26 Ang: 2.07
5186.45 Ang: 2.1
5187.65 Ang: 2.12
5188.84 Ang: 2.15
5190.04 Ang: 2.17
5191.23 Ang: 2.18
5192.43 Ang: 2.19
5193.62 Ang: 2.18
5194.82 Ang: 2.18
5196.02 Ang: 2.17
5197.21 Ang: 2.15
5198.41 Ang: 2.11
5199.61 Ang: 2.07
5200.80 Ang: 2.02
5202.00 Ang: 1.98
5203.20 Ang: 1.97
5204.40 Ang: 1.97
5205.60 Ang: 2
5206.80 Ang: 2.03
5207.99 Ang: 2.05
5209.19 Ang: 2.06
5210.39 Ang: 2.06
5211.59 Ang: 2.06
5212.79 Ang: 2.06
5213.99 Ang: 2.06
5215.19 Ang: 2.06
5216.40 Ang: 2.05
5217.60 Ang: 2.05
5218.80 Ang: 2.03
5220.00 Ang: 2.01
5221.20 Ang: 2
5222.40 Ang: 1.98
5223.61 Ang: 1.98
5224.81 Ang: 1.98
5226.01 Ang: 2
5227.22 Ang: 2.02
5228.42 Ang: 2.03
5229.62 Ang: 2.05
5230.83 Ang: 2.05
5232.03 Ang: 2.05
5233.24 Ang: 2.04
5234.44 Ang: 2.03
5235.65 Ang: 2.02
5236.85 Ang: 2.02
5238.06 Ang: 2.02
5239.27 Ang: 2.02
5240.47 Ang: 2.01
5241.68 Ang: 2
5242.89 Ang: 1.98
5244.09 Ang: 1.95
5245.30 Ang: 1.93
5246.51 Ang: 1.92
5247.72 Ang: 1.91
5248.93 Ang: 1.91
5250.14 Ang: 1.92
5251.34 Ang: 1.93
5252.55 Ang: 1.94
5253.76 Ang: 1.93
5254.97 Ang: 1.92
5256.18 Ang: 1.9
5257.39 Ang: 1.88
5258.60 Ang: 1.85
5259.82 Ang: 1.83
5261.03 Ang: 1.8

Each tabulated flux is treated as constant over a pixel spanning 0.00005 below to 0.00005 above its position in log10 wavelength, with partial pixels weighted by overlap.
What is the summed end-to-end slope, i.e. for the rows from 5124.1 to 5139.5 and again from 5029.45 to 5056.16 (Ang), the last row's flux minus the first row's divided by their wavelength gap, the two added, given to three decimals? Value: -0.016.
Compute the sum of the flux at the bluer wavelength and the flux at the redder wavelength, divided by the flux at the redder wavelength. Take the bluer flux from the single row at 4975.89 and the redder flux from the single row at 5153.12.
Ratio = 2.8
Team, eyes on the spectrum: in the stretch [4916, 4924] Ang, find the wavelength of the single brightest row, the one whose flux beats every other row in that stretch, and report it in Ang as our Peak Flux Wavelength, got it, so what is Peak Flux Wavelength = 4916.66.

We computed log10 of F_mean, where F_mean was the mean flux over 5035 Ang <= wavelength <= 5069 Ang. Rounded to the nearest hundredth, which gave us 0.37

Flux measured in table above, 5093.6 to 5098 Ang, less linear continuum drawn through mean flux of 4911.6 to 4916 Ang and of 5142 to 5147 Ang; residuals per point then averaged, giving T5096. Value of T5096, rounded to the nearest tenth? -1.1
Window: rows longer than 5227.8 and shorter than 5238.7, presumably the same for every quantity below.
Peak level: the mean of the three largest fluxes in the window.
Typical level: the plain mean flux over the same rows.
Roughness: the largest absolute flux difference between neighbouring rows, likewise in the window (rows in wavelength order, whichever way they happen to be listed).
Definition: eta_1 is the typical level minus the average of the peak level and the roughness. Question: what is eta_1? 1.00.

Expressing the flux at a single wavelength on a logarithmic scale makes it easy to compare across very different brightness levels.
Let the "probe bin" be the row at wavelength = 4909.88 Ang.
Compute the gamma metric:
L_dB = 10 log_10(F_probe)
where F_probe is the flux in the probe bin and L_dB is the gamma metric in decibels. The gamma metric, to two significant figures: 8.5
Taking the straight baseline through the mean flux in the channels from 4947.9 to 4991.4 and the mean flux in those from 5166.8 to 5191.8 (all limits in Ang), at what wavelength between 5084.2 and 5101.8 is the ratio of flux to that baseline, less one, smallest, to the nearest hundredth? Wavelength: 5087.10 Ang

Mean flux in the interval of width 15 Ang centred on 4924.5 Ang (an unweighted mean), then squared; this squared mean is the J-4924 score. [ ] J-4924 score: 36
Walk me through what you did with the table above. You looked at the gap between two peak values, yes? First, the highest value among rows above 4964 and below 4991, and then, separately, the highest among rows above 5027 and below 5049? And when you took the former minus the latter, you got 1.4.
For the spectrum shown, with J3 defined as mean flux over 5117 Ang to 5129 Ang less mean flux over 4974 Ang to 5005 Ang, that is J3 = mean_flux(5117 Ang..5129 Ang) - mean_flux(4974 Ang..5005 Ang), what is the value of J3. -1.3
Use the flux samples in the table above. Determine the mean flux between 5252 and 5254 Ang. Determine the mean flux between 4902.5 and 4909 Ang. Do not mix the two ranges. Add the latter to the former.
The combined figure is 9.2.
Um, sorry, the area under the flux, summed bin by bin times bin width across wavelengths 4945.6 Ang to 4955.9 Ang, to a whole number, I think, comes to 45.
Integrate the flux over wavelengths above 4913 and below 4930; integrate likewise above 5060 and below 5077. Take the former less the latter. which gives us 70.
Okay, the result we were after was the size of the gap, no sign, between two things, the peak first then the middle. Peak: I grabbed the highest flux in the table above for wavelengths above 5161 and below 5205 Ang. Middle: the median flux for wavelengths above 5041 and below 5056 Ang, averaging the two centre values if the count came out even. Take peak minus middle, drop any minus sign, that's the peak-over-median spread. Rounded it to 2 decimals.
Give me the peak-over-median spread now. 0.17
